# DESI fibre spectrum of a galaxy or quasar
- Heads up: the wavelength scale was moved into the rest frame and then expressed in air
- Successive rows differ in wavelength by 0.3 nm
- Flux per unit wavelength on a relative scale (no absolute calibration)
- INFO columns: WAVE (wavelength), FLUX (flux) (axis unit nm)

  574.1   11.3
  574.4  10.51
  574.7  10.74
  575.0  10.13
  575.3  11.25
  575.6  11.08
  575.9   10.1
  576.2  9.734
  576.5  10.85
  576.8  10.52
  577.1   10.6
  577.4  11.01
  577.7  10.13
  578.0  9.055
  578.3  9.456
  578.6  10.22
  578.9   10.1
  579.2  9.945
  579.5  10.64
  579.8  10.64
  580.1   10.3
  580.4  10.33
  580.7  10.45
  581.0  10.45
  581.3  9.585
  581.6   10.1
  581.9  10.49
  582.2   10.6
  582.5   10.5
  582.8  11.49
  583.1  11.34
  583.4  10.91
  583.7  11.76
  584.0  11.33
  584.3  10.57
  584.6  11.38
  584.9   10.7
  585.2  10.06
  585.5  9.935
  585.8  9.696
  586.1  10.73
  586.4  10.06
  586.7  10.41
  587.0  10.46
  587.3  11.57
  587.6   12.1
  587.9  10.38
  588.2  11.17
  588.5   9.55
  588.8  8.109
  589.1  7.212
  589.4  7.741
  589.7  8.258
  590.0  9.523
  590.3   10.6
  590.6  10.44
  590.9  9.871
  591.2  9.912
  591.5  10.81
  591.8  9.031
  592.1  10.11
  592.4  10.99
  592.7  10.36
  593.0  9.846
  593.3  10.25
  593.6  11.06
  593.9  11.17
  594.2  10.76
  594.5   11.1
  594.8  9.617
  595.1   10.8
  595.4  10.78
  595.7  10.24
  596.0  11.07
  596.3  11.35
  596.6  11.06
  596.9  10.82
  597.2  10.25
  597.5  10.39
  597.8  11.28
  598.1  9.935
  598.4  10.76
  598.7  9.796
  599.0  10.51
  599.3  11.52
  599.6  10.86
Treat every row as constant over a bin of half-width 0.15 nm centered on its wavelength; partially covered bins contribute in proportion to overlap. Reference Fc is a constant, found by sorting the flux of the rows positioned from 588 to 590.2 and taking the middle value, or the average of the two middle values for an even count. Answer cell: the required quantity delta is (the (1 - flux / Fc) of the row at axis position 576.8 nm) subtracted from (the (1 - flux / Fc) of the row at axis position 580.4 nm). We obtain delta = 0.02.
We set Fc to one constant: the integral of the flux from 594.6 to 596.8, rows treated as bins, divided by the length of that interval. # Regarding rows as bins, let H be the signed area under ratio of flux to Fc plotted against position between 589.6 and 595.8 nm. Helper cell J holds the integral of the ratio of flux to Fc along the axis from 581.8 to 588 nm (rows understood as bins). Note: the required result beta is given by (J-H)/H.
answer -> 0.05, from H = 5.95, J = 6.24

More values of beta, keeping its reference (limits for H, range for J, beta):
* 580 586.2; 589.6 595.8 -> -0.03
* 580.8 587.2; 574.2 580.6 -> -0.02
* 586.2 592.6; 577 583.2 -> 0.01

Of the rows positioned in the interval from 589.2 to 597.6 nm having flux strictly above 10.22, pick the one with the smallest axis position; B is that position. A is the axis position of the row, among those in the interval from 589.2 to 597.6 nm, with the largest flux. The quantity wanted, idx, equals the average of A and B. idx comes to 593.30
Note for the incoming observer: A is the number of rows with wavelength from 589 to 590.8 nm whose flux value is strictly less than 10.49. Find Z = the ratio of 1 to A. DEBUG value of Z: 0.200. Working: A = 5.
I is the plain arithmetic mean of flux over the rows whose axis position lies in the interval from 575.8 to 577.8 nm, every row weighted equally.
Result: 10.4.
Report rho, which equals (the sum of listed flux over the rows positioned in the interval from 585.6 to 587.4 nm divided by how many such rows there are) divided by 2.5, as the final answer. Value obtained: 4.20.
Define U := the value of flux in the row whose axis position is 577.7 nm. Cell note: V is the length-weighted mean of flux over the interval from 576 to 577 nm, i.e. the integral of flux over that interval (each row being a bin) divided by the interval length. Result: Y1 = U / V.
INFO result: 0.98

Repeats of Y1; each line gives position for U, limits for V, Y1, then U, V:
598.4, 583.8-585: 0.97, 10.76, 11.0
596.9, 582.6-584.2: 0.96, 10.82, 11.3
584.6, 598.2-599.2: 1.10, 11.38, 10.4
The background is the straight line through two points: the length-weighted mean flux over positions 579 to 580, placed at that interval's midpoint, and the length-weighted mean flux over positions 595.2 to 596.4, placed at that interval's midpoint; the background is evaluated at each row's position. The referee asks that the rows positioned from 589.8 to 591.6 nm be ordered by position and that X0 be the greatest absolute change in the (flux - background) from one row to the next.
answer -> 1.07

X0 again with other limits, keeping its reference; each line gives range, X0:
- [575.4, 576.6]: 1.11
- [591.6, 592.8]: 1.07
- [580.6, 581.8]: 0.87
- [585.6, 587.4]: 1.10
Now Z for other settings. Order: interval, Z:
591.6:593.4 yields 0.200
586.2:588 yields 0.250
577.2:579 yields 0.200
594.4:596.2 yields 0.500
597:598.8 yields 0.250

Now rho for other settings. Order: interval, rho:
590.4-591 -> 4.06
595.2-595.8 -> 4.20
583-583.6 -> 4.45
